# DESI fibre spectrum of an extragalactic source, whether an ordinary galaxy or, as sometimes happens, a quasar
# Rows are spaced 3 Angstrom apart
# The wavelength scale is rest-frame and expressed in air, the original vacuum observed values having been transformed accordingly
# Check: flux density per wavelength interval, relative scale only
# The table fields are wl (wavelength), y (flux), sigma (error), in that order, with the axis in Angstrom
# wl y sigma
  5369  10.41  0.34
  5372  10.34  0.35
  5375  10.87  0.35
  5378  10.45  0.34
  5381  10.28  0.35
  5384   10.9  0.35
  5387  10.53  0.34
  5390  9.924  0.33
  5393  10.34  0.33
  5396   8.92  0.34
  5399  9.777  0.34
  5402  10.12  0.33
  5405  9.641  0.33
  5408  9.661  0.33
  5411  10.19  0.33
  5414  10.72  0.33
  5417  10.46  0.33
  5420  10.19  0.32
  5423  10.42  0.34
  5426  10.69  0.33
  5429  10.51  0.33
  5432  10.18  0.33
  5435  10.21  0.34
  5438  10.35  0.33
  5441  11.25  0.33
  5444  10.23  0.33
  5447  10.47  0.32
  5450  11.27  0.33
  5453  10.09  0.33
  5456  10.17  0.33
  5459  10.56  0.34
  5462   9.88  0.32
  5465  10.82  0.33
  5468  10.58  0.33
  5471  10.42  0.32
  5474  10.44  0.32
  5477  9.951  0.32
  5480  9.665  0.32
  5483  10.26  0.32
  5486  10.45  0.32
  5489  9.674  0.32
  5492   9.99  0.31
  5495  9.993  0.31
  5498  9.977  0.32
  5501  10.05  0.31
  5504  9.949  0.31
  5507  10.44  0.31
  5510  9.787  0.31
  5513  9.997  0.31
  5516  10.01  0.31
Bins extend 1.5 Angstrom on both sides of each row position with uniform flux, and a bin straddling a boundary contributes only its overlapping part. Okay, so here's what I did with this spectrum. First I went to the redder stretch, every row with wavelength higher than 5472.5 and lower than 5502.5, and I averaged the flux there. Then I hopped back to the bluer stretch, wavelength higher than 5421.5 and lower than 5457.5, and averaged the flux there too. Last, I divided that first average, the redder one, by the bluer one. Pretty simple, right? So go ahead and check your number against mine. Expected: 0.96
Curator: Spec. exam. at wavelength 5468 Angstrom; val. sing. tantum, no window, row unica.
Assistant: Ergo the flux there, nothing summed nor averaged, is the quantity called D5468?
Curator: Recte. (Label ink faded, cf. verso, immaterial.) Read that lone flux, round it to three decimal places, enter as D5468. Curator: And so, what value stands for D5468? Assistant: 10.580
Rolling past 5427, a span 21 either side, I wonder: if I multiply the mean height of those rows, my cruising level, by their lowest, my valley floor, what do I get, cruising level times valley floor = 100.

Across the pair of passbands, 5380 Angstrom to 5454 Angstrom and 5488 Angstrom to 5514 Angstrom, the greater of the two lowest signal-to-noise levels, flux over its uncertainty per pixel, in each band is 30.23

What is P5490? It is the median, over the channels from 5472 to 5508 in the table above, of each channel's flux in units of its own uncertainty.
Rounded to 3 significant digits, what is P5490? 32.2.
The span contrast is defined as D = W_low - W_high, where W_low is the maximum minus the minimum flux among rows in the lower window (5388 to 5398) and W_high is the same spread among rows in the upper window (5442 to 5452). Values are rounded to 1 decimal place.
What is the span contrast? 0.4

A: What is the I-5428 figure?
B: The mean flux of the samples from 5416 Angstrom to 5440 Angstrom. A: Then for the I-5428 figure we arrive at 10.4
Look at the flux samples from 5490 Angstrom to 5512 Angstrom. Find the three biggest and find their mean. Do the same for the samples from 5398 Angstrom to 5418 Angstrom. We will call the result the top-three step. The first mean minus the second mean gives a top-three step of -0.30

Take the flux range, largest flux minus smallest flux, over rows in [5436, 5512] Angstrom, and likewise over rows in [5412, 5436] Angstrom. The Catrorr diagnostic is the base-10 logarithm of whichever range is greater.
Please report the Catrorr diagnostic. 0.21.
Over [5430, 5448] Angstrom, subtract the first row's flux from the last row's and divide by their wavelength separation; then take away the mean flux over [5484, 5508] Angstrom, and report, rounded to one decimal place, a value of -10.0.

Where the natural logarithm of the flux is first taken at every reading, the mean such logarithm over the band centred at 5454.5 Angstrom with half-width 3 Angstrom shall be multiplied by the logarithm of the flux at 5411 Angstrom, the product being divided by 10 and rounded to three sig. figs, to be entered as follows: 0.538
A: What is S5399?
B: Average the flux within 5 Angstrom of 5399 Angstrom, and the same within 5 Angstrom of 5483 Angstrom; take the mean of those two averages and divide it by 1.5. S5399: 6.58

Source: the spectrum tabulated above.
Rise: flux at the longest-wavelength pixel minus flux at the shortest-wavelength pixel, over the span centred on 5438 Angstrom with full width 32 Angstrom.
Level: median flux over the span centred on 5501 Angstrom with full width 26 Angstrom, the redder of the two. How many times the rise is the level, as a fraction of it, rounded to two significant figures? -30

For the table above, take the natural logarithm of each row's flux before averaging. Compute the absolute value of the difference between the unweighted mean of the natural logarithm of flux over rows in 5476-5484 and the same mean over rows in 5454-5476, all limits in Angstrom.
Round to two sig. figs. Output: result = 0.044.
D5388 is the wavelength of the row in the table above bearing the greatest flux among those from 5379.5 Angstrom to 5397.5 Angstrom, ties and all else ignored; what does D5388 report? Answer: 5384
